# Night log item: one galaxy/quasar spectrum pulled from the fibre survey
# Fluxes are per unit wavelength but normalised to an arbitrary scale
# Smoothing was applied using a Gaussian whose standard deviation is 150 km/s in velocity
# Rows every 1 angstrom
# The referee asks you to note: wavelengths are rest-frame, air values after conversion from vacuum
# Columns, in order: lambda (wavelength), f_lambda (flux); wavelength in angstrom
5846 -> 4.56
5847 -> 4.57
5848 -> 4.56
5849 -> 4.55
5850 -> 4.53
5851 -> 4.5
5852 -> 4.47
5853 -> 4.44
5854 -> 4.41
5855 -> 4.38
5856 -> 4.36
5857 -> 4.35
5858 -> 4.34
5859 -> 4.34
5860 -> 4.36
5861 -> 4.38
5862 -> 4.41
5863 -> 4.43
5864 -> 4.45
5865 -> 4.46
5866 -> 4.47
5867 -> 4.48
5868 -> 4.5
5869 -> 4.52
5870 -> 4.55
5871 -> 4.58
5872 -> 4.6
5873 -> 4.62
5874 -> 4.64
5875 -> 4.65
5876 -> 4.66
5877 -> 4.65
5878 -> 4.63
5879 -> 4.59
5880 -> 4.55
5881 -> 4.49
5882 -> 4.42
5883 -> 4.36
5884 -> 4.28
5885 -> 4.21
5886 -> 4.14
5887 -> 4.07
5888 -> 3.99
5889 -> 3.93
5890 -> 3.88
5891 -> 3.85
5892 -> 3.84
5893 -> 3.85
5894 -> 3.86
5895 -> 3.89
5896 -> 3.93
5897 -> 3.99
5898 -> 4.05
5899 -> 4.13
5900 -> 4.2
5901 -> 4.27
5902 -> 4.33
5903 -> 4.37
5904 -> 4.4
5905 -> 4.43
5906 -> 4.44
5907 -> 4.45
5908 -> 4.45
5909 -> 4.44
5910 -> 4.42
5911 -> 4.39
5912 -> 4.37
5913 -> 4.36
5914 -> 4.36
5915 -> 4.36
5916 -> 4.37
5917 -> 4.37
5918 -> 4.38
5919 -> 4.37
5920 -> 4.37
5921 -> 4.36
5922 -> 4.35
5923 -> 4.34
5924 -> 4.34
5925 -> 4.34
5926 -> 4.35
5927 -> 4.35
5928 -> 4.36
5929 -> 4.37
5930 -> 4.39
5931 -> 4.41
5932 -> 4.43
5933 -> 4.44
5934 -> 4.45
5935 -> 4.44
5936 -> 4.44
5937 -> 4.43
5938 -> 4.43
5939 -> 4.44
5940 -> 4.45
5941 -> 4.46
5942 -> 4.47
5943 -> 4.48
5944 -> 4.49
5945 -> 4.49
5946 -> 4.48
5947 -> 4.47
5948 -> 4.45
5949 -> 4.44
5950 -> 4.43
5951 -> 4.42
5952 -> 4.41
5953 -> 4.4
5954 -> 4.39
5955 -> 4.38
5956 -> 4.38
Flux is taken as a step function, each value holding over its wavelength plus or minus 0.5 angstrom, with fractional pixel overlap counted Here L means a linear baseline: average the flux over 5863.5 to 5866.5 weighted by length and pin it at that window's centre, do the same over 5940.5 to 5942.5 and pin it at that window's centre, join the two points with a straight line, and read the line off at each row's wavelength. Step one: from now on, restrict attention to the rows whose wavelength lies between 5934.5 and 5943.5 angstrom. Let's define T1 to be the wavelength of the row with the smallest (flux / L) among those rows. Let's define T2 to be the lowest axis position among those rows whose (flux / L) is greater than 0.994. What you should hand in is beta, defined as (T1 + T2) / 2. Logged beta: 5936.5 angstrom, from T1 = 5938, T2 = 5935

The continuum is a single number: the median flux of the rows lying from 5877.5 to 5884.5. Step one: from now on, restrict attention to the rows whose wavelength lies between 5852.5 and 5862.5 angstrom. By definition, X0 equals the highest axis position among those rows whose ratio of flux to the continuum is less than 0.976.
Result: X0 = 5861 angstrom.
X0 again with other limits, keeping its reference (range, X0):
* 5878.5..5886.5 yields 5886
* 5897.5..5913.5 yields 5913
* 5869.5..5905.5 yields 5903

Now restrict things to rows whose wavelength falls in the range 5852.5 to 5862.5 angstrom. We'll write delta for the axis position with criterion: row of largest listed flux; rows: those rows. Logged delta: 5853 angstrom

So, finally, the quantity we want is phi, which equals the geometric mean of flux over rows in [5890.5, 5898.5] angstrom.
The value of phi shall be 3.91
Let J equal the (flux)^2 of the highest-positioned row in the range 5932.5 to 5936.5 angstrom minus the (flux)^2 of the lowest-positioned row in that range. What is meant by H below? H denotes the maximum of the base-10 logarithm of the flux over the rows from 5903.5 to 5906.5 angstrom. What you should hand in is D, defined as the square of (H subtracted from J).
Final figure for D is 0.42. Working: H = 0.647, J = 0.0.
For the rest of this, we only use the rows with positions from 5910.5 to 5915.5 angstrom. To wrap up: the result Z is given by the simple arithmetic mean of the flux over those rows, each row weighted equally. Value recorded 4.37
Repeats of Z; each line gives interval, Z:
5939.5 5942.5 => 4.46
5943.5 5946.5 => 4.49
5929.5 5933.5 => 4.42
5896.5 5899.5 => 4.06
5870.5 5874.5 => 4.61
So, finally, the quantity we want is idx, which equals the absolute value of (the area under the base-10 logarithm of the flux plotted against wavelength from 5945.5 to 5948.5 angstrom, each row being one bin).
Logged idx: 1.9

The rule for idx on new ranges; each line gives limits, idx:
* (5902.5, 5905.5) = 1.9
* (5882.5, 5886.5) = 2.5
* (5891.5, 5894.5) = 1.8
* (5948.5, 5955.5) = 4.5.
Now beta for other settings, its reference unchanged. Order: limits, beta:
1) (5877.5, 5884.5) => 5881.0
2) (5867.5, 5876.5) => 5868.0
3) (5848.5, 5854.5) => 5851.5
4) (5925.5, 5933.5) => 5930.0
